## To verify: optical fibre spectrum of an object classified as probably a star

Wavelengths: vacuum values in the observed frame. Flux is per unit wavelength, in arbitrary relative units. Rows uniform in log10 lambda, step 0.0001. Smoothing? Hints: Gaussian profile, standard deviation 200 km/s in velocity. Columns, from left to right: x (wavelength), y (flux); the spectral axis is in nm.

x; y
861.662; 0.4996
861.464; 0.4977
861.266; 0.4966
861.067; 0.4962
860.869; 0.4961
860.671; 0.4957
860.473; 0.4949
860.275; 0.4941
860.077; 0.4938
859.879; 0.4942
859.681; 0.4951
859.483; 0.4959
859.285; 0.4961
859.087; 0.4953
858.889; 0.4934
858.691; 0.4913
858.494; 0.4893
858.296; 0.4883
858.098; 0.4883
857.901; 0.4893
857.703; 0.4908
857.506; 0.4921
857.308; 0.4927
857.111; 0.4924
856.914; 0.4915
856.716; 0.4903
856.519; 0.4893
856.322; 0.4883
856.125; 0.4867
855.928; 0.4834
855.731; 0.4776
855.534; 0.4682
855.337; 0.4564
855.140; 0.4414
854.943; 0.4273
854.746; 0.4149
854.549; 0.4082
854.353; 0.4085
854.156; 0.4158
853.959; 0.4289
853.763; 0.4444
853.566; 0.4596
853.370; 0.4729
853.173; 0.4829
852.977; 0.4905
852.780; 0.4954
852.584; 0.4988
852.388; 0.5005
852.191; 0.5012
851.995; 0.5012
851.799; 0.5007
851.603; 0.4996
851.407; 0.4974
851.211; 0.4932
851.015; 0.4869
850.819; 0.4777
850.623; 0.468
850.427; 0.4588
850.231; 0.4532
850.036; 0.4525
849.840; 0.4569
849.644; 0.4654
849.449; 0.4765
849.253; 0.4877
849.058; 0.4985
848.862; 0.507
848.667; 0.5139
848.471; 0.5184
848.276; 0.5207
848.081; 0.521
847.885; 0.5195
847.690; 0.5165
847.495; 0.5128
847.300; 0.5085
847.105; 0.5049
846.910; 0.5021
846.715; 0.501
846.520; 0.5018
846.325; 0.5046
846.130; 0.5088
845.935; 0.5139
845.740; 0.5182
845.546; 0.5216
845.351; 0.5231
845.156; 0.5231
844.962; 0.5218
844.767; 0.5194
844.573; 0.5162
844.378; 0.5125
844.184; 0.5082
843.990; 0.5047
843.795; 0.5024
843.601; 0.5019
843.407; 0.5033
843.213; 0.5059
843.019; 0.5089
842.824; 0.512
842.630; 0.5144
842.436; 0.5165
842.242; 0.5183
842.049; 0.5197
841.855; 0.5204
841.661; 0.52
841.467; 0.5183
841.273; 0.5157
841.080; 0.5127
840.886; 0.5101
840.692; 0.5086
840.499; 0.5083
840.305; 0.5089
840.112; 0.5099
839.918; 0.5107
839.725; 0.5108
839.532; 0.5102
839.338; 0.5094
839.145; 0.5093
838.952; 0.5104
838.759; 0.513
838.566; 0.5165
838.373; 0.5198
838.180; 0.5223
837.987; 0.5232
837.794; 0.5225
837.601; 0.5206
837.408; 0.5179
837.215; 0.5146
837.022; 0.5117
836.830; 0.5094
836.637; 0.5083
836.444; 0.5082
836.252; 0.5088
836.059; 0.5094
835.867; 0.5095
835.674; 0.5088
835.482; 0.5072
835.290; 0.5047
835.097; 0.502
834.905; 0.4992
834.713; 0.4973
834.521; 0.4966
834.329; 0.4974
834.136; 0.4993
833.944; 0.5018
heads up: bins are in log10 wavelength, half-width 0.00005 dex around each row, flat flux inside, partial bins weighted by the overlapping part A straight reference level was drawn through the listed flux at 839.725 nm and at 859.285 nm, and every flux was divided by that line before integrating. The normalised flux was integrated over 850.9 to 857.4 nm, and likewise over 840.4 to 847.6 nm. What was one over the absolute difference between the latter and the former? 0.9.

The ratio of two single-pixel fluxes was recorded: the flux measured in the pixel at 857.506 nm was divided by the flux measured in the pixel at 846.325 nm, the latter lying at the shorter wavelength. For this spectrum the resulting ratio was 0.98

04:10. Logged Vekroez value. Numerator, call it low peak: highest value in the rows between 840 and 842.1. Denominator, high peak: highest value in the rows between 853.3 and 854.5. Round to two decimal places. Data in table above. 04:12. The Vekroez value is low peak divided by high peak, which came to 1.10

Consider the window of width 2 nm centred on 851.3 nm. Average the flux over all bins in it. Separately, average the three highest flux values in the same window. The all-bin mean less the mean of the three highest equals -0.013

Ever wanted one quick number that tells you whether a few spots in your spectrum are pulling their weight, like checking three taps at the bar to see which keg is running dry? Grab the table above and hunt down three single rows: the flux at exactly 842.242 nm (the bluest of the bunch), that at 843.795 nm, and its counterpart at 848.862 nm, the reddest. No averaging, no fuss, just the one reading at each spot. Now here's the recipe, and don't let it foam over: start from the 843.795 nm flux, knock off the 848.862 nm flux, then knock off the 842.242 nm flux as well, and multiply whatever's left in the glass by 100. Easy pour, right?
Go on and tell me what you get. -52.3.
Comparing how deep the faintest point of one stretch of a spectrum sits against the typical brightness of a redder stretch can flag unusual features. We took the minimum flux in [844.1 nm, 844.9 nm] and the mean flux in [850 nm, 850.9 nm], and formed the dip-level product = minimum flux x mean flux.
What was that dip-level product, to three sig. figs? 0.235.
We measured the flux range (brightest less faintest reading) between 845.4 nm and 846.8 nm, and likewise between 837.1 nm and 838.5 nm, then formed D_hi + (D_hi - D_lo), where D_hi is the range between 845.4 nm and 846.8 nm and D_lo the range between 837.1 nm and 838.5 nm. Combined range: 0.033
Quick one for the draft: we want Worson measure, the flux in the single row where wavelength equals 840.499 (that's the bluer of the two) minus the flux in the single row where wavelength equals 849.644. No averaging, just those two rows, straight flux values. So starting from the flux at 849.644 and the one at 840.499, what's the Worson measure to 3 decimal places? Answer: 0.043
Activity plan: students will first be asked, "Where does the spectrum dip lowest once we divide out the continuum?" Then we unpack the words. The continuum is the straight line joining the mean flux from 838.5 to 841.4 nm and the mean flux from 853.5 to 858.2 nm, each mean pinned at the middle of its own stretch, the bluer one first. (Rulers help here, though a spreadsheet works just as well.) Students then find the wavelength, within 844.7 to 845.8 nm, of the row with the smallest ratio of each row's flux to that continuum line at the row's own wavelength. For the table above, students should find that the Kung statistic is 844.767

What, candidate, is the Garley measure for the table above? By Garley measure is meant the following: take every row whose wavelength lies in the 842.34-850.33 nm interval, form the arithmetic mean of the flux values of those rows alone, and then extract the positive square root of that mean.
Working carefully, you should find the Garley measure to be 0.711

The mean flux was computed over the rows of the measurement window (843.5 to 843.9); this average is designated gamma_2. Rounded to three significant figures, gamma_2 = 0.502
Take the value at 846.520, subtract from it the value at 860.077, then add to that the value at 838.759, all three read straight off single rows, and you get 0.521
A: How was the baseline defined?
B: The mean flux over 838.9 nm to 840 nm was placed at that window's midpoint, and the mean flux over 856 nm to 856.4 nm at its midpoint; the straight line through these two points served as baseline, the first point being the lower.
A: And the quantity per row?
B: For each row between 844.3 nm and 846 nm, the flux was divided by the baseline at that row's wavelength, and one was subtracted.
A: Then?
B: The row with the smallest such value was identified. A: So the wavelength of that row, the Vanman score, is 844.378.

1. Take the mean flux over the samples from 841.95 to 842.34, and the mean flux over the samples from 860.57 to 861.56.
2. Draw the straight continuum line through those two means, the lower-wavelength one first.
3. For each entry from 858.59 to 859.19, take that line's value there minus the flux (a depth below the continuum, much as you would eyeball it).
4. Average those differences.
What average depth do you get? 0.006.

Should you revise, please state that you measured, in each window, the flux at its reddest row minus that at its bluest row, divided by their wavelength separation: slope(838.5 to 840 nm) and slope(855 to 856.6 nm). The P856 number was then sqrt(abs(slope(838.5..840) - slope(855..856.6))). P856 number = 0.198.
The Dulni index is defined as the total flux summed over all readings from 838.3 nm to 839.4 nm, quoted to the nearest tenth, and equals 3.1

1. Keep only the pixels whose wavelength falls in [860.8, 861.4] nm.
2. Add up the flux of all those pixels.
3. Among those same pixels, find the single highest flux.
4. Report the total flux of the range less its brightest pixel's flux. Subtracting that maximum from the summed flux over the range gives 0.99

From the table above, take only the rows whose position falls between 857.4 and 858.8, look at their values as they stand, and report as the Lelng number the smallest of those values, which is 0.4883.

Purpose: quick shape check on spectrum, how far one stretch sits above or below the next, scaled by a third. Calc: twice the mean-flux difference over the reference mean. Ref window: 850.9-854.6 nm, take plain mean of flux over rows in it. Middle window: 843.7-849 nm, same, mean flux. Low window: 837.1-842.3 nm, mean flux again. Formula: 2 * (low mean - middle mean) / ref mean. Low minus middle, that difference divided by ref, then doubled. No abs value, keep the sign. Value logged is 0.009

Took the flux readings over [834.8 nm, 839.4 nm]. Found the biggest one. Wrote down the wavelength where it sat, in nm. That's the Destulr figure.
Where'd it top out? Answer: 837.987 nm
